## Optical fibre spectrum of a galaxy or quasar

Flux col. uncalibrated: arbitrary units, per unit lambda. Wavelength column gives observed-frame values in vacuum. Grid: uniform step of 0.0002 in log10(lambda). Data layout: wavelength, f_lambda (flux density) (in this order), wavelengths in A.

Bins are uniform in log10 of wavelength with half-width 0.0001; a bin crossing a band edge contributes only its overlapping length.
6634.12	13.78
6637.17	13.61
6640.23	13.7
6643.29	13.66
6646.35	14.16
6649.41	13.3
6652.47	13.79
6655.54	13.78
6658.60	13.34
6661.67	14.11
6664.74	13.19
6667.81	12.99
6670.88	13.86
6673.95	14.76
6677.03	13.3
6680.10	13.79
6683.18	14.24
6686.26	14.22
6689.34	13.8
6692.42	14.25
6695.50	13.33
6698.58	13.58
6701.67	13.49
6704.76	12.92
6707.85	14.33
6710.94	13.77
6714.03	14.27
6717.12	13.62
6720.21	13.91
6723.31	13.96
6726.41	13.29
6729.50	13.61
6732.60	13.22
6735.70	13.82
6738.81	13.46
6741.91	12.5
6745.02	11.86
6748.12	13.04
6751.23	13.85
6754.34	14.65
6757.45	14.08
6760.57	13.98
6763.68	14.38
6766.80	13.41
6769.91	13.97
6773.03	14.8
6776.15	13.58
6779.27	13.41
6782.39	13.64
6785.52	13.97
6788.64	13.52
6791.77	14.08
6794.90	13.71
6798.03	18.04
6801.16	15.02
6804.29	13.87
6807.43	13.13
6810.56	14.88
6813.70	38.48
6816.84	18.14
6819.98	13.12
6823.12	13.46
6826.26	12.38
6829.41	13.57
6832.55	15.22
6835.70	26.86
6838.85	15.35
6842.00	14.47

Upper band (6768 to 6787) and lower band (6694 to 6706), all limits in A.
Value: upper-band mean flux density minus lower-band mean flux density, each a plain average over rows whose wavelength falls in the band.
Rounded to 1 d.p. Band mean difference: 0.6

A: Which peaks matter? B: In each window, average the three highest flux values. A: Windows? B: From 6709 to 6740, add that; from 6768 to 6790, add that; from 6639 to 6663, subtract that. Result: 14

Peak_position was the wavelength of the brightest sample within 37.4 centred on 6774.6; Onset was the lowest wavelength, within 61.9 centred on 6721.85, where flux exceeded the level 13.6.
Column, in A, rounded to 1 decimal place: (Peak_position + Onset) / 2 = 6732.7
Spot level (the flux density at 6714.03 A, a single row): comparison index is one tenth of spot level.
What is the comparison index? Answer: 1.43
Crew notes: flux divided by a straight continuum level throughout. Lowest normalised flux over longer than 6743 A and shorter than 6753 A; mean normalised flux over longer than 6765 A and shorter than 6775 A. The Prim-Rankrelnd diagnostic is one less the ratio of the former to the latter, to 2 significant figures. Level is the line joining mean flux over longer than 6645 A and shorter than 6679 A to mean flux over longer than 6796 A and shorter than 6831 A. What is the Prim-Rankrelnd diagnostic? 0.13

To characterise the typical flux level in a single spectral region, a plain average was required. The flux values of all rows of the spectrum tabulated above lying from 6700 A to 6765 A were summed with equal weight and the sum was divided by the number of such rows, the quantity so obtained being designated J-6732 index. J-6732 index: 13.6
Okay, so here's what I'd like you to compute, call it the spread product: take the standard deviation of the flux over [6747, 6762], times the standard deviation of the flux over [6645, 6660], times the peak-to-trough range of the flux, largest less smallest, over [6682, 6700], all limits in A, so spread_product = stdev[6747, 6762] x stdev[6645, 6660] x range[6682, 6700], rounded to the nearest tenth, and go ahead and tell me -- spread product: 0.2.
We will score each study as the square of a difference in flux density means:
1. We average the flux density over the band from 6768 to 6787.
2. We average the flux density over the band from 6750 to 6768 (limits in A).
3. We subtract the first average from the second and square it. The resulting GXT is 0.03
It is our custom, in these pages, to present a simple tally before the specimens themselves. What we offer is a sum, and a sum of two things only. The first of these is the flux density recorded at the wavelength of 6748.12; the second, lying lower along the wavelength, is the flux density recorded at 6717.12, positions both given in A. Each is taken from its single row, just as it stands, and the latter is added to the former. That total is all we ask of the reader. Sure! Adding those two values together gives 26.7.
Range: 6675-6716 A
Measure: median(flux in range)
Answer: 13.8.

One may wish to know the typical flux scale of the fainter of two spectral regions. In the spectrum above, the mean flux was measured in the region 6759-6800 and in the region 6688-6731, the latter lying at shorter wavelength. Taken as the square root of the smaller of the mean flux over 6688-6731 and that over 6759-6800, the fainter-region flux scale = 3.705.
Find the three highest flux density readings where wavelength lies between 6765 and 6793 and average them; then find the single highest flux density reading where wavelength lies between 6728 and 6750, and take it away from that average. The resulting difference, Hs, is 0.5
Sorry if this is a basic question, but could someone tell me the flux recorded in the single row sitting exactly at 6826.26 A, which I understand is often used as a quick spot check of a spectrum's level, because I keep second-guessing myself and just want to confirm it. 12.38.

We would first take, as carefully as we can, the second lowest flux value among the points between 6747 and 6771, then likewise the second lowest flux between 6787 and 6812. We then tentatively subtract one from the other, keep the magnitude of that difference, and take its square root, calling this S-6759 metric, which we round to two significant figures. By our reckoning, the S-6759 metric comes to 0.33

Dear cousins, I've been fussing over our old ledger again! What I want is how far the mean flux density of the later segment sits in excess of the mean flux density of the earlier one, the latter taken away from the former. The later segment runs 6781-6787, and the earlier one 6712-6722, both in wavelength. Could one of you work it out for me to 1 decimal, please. -0.1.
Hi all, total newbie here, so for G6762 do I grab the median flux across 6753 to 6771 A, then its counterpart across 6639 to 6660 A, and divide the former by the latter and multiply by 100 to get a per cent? 102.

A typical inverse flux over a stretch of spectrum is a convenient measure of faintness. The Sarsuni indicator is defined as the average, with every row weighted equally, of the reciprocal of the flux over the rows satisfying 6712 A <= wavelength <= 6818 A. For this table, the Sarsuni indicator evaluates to 0.070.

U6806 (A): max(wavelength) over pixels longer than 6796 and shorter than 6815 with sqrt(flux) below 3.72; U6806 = 6807.43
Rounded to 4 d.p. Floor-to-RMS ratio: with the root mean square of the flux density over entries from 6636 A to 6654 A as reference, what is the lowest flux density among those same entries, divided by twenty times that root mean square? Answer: 0.0485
